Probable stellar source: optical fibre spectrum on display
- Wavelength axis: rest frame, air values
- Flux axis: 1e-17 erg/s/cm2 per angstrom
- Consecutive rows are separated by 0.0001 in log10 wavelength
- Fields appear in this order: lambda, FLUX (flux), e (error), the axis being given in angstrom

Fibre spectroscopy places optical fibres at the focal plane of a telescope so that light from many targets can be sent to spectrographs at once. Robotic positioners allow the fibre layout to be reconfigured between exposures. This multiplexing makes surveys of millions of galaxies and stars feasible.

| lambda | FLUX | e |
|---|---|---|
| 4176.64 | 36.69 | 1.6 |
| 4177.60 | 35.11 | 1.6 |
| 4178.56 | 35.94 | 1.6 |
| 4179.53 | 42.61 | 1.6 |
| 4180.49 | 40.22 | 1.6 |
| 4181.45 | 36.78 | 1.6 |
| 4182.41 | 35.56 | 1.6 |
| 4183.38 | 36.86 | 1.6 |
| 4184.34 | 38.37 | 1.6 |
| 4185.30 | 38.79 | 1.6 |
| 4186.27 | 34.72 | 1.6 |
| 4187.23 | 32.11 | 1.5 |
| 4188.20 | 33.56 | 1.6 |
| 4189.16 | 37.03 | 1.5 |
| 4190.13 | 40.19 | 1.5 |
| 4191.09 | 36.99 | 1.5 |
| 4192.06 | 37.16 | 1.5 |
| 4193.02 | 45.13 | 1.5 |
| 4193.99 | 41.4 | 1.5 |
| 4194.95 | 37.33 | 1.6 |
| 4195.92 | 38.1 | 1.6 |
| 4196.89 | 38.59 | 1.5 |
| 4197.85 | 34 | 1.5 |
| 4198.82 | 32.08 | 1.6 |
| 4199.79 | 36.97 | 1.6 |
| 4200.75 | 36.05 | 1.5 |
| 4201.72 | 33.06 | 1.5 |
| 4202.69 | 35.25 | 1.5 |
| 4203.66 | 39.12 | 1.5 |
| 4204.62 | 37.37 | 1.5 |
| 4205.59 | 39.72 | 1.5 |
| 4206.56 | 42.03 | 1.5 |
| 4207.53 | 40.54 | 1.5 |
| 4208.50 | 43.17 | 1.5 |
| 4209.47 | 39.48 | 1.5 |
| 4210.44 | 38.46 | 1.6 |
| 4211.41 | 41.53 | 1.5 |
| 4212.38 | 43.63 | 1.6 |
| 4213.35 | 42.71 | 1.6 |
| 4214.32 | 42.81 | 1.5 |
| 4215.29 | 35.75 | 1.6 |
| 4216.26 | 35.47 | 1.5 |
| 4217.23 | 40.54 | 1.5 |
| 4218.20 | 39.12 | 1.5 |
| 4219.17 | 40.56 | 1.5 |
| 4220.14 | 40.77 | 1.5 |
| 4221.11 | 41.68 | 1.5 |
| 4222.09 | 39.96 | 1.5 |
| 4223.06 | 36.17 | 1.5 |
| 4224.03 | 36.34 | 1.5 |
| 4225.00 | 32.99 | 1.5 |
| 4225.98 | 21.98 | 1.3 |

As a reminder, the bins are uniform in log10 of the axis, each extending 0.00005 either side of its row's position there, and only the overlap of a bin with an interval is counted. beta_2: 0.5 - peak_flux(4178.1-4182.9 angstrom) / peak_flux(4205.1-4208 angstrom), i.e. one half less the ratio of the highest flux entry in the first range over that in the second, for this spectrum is -0.514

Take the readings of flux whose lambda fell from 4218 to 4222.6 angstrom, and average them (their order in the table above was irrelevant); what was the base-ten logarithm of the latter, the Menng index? 1.61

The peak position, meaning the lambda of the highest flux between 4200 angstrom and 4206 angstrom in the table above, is 4205.59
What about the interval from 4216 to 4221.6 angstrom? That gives 4221.11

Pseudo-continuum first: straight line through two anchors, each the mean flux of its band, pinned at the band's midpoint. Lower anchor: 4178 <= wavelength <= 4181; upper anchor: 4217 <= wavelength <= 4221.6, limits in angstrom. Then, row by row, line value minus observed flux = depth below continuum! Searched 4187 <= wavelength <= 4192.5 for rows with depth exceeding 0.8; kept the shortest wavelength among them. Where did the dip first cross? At 4187.23 angstrom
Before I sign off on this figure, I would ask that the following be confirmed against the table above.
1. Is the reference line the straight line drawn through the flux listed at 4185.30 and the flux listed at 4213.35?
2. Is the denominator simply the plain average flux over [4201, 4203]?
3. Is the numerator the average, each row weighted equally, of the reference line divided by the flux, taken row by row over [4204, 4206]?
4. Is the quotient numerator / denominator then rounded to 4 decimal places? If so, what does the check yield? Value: 0.0316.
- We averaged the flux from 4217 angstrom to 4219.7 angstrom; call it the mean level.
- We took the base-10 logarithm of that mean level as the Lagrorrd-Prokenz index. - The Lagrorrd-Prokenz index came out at 1.603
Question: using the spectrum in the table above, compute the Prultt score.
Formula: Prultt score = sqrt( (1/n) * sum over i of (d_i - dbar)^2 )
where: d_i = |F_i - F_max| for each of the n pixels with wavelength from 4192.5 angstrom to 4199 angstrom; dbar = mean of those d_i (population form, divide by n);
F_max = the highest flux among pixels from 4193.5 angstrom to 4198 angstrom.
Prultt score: 2.9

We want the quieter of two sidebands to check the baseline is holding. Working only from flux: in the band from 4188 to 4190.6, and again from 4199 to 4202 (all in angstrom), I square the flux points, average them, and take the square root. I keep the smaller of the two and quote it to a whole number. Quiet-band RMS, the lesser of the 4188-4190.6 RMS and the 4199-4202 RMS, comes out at 35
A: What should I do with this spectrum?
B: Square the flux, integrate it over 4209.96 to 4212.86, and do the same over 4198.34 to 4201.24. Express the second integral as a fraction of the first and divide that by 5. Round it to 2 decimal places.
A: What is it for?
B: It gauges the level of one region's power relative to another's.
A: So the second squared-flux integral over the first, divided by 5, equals 0.14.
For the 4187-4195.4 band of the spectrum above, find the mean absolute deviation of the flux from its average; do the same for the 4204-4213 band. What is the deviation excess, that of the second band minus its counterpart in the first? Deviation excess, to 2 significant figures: -1.2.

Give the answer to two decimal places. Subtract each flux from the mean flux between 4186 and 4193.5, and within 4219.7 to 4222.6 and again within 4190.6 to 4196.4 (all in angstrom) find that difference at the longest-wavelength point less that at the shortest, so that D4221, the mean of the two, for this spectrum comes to -0.15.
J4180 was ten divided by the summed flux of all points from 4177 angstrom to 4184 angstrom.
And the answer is 0.038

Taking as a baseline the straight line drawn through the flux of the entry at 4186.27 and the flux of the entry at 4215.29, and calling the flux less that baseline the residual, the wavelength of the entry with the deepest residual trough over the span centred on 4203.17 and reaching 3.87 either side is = 4201.72 angstrom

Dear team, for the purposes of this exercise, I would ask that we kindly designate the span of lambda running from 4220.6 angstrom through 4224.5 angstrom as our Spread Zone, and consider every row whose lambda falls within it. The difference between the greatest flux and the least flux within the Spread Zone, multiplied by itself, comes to 30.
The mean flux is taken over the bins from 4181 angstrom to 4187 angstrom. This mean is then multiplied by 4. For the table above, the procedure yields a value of 147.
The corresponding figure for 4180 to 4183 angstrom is 150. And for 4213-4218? 158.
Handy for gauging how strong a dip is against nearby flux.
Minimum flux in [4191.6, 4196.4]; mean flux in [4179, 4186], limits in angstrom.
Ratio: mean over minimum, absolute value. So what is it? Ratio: 1.03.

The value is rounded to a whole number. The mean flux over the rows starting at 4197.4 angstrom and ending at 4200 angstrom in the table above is 34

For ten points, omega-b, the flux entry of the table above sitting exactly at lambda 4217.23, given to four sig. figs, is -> 40.54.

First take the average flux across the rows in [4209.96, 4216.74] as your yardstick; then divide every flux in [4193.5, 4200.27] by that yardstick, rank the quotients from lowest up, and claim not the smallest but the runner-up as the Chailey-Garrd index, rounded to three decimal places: 0.849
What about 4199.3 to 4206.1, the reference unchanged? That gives 0.880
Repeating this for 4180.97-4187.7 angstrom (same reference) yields 0.867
